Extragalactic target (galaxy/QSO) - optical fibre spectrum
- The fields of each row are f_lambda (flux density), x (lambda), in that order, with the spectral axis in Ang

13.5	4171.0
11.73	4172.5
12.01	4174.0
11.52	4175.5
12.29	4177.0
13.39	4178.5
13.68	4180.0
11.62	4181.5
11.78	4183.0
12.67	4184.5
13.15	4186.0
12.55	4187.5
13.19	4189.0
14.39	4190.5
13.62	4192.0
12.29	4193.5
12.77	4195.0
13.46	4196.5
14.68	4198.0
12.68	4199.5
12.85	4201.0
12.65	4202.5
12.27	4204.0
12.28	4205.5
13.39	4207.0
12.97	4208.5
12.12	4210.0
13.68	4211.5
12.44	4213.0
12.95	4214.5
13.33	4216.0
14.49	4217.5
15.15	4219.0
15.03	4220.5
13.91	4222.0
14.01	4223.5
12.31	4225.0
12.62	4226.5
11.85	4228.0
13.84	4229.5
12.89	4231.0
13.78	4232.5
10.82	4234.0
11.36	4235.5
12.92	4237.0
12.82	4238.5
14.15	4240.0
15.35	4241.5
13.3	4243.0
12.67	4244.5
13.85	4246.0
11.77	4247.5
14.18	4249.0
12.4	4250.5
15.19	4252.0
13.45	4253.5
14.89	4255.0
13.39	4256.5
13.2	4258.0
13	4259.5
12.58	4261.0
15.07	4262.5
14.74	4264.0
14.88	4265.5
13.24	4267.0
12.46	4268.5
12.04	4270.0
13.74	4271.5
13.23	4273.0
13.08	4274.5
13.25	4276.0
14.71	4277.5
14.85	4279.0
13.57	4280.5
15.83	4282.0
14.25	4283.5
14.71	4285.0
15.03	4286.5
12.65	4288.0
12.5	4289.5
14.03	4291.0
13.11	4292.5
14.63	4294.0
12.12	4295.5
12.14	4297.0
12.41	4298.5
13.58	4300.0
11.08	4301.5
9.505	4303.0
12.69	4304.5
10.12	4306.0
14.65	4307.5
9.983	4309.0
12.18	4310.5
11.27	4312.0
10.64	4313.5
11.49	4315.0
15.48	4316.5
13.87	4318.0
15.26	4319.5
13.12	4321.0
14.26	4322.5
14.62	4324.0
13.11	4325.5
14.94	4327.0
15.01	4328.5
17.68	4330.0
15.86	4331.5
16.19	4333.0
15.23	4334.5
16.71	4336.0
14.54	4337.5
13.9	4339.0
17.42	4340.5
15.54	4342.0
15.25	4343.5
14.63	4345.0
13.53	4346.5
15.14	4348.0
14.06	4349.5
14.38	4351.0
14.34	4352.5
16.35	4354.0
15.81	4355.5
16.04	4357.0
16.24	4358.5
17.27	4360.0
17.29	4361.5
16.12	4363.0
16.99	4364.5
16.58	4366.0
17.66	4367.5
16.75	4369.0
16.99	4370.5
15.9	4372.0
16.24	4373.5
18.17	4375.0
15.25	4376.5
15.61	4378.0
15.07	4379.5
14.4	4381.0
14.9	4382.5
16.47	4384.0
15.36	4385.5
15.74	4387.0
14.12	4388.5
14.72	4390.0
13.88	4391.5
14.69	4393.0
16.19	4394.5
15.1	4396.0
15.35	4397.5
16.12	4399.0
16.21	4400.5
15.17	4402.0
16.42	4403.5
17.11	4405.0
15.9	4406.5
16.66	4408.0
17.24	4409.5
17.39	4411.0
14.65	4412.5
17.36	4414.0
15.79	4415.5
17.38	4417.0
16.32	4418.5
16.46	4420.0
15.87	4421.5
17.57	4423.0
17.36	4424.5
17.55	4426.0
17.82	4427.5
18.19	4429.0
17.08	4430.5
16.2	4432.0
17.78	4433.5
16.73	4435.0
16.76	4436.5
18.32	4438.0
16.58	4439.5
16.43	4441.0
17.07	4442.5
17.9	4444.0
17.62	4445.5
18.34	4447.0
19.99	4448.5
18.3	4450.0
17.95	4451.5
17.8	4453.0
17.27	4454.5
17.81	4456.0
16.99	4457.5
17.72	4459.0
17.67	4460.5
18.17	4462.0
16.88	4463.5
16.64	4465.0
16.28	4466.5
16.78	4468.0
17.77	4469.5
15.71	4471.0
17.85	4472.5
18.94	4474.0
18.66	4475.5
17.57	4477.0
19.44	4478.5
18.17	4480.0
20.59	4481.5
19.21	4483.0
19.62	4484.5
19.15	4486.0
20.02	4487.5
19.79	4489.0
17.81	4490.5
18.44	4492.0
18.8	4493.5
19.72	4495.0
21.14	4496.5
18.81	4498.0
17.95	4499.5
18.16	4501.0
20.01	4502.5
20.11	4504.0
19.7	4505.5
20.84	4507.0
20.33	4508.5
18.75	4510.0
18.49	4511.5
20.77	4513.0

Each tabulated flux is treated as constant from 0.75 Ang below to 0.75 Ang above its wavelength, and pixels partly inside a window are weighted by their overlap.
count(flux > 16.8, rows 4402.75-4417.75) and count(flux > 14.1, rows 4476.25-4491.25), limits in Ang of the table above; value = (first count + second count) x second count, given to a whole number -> 150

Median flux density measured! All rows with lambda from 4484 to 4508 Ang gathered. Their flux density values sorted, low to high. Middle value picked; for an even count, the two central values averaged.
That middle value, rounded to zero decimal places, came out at 20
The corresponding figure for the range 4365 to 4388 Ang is 16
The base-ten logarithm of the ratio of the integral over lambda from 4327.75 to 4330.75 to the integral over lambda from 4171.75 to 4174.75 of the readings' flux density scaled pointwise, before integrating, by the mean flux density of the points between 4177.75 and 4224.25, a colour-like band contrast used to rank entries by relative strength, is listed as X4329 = 0.139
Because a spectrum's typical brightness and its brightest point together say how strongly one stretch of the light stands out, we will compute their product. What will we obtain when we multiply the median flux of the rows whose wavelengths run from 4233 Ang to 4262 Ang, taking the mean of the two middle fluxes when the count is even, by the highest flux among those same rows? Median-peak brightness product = 203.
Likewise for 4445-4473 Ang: 354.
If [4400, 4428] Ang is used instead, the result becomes 297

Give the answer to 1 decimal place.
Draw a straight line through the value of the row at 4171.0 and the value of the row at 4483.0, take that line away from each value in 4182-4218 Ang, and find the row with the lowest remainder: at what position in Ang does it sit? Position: 4210.0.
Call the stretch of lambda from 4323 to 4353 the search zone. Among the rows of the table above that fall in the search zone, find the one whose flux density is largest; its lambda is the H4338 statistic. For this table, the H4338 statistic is 4330.0 Ang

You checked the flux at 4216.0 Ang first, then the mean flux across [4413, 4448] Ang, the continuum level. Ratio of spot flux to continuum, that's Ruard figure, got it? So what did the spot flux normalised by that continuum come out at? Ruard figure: 0.777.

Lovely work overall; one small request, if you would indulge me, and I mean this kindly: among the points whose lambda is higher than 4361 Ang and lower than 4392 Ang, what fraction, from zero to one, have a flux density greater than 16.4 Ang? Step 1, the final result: 0.38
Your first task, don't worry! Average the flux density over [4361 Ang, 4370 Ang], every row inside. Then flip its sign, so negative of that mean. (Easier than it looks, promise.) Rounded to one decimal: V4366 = -16.9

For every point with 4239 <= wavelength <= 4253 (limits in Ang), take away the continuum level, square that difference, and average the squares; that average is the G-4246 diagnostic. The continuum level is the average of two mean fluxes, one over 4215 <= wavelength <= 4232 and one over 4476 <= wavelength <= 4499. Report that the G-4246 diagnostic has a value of 8.9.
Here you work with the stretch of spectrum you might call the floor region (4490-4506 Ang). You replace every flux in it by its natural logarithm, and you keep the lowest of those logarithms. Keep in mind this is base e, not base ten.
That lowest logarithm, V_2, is 2.88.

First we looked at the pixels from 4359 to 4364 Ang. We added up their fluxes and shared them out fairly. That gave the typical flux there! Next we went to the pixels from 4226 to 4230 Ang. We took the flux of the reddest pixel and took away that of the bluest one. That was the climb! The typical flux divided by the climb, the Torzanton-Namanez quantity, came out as 14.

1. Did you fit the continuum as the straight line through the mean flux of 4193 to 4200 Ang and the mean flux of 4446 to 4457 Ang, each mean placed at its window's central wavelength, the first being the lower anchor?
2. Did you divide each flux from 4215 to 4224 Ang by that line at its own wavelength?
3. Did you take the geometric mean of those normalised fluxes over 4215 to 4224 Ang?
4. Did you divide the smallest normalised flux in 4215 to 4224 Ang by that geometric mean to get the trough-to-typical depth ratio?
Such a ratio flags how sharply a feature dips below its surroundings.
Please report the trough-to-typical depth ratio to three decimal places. 0.937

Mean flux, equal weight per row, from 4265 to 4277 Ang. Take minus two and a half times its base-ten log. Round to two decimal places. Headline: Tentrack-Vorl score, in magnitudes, -2.80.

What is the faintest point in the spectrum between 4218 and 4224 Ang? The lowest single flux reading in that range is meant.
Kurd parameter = 13.91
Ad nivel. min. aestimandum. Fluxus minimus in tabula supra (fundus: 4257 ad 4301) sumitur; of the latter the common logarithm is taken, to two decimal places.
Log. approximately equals 1.08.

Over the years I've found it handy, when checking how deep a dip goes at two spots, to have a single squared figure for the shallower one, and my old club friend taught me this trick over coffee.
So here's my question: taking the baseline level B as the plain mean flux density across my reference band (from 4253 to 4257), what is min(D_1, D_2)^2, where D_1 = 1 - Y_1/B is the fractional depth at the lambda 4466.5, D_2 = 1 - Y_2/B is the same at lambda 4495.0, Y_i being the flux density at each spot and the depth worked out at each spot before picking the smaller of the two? 0.17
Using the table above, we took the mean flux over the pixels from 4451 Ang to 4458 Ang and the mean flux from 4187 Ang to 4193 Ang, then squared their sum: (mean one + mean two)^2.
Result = 961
